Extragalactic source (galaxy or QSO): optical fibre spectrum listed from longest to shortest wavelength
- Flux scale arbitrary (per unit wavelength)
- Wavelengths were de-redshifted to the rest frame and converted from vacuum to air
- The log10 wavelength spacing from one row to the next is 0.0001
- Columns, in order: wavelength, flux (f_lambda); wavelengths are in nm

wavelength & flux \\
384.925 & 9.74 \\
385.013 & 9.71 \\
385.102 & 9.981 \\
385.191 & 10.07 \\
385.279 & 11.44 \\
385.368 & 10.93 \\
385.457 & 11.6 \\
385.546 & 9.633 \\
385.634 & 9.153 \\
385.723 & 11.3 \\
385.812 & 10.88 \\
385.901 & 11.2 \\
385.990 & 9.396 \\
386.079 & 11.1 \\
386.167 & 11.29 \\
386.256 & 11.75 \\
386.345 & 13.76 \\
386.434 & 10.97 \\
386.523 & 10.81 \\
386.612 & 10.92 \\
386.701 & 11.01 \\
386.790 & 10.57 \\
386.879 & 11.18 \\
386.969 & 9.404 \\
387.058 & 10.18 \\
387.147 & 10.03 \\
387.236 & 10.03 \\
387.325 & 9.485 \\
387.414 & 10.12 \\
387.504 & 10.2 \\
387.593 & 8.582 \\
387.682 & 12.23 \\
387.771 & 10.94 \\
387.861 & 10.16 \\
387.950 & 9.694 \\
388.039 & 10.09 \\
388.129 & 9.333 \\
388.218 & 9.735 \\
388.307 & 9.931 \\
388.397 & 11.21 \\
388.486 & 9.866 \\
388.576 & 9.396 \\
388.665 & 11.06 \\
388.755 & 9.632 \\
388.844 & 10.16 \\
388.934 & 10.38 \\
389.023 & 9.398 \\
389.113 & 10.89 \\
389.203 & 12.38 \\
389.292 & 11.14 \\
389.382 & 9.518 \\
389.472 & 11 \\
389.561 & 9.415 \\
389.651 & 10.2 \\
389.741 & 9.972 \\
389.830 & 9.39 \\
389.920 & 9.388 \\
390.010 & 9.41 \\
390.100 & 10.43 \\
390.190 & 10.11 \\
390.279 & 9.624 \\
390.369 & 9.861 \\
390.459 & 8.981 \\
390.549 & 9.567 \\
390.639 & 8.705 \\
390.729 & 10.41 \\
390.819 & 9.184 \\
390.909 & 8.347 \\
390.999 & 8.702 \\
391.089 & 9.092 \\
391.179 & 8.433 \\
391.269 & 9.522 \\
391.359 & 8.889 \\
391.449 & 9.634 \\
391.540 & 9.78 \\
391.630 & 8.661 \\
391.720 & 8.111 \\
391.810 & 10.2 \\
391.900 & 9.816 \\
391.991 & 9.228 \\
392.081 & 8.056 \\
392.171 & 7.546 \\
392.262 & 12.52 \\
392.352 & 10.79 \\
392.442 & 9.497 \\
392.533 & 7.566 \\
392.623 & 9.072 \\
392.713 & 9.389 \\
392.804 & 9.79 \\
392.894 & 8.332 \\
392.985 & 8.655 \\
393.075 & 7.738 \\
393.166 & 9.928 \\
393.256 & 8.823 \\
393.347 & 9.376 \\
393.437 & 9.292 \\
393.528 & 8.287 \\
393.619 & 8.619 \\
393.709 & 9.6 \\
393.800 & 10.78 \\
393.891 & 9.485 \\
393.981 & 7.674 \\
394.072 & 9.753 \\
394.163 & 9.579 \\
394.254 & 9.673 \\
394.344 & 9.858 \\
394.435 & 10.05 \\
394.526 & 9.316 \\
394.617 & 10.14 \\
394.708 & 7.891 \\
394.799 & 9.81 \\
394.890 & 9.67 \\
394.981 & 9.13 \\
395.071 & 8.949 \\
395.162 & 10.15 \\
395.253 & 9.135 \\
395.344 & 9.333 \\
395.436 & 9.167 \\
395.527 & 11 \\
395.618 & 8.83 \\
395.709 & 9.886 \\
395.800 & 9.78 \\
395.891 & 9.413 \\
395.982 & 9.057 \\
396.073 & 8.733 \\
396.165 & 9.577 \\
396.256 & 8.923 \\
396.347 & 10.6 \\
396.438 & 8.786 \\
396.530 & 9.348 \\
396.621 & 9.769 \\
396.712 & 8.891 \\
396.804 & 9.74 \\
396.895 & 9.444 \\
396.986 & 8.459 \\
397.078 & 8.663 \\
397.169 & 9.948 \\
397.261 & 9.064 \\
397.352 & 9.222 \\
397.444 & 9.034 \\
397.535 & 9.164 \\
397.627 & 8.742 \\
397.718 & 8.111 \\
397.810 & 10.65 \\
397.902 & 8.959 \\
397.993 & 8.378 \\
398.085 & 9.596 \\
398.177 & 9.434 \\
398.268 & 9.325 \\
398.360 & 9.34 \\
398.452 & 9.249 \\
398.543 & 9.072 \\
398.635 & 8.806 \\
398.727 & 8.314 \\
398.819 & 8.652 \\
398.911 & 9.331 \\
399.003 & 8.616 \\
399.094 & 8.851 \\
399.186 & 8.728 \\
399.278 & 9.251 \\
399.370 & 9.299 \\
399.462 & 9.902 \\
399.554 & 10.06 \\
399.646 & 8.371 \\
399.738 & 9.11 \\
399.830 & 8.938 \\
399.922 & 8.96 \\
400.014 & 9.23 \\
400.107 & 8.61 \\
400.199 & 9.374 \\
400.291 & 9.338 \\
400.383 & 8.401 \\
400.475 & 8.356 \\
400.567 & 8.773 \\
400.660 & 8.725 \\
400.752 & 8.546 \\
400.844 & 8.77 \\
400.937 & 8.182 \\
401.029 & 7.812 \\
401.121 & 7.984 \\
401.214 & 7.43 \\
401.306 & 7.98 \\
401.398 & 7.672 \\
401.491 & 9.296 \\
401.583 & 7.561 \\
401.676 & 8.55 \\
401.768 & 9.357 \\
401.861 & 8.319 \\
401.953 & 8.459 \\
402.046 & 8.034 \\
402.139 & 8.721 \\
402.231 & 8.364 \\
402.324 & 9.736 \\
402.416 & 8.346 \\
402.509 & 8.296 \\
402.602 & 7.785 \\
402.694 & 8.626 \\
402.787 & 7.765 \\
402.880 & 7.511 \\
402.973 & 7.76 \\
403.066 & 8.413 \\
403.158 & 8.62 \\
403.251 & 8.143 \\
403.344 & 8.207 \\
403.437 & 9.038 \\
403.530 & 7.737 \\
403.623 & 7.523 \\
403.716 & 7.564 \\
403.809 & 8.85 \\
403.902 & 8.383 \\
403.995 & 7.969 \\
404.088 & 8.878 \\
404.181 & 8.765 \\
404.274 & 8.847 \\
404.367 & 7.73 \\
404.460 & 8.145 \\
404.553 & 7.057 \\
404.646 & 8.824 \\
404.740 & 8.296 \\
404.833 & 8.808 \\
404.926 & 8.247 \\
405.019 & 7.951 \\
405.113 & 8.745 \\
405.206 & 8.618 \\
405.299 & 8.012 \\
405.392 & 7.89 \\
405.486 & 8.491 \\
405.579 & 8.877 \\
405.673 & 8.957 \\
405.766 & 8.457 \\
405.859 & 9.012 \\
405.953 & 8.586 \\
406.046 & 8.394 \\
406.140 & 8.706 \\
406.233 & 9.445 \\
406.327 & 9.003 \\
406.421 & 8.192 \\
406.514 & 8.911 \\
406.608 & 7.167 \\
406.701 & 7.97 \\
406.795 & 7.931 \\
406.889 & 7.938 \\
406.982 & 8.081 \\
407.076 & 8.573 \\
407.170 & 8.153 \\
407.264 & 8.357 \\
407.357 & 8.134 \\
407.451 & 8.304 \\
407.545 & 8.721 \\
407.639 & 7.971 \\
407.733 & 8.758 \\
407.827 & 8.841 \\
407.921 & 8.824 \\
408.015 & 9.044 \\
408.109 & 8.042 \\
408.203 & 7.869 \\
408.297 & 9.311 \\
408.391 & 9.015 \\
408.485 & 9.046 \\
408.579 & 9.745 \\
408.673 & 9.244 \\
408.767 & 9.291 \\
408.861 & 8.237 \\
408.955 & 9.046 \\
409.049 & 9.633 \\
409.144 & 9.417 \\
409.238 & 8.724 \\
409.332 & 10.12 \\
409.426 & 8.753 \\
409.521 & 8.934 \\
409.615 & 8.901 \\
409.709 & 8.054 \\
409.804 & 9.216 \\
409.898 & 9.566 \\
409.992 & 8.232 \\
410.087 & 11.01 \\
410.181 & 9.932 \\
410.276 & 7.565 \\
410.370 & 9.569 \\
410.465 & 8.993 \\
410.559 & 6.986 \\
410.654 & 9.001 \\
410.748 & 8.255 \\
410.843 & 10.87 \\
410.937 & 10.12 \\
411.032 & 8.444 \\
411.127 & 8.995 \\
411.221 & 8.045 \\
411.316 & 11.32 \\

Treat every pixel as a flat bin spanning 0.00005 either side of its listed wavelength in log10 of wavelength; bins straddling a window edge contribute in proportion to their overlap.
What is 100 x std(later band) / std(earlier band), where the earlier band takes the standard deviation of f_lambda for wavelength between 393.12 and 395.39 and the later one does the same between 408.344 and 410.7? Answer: 116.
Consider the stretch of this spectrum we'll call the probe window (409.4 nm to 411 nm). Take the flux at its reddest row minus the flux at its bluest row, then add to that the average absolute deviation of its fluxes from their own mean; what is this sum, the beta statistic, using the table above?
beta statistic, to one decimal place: 2.2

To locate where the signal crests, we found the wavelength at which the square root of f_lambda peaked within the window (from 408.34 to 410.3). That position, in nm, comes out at 410.087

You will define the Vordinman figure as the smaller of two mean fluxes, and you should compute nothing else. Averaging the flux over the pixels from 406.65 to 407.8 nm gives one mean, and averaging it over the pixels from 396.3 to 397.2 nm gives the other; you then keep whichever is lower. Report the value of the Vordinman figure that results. 8.2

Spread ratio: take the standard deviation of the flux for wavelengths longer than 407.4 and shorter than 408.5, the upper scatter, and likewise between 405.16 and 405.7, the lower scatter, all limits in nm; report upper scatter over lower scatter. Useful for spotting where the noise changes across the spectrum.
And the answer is 1.1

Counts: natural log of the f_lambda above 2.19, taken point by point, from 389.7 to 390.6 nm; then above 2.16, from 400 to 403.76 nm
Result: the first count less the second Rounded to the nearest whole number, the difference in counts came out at -1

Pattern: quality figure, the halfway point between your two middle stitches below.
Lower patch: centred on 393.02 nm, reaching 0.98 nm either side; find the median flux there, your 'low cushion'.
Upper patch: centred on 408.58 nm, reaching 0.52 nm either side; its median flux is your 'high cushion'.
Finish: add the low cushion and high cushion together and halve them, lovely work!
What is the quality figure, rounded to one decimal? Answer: 9.1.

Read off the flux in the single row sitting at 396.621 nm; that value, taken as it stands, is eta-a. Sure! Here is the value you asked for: 9.769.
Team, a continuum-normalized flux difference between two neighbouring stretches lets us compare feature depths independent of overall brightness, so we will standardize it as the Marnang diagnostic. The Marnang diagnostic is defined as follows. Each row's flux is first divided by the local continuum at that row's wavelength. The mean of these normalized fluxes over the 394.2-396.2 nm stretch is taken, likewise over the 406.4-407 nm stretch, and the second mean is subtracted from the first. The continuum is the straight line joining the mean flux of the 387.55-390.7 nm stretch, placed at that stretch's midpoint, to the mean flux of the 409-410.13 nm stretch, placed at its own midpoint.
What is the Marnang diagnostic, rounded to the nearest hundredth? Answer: 0.11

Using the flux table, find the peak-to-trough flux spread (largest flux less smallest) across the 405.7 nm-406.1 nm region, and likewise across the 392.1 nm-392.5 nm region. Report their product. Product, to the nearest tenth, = 3.1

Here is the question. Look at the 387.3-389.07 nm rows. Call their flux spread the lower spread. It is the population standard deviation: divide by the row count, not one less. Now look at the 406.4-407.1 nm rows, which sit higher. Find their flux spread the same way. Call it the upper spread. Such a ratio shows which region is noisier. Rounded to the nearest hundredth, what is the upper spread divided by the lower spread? 0.61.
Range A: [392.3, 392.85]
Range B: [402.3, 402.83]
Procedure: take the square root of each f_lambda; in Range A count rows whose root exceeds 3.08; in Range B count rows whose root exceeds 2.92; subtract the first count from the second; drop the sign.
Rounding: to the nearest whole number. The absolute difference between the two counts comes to 1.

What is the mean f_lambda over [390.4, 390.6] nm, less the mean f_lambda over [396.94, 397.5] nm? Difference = 0.2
